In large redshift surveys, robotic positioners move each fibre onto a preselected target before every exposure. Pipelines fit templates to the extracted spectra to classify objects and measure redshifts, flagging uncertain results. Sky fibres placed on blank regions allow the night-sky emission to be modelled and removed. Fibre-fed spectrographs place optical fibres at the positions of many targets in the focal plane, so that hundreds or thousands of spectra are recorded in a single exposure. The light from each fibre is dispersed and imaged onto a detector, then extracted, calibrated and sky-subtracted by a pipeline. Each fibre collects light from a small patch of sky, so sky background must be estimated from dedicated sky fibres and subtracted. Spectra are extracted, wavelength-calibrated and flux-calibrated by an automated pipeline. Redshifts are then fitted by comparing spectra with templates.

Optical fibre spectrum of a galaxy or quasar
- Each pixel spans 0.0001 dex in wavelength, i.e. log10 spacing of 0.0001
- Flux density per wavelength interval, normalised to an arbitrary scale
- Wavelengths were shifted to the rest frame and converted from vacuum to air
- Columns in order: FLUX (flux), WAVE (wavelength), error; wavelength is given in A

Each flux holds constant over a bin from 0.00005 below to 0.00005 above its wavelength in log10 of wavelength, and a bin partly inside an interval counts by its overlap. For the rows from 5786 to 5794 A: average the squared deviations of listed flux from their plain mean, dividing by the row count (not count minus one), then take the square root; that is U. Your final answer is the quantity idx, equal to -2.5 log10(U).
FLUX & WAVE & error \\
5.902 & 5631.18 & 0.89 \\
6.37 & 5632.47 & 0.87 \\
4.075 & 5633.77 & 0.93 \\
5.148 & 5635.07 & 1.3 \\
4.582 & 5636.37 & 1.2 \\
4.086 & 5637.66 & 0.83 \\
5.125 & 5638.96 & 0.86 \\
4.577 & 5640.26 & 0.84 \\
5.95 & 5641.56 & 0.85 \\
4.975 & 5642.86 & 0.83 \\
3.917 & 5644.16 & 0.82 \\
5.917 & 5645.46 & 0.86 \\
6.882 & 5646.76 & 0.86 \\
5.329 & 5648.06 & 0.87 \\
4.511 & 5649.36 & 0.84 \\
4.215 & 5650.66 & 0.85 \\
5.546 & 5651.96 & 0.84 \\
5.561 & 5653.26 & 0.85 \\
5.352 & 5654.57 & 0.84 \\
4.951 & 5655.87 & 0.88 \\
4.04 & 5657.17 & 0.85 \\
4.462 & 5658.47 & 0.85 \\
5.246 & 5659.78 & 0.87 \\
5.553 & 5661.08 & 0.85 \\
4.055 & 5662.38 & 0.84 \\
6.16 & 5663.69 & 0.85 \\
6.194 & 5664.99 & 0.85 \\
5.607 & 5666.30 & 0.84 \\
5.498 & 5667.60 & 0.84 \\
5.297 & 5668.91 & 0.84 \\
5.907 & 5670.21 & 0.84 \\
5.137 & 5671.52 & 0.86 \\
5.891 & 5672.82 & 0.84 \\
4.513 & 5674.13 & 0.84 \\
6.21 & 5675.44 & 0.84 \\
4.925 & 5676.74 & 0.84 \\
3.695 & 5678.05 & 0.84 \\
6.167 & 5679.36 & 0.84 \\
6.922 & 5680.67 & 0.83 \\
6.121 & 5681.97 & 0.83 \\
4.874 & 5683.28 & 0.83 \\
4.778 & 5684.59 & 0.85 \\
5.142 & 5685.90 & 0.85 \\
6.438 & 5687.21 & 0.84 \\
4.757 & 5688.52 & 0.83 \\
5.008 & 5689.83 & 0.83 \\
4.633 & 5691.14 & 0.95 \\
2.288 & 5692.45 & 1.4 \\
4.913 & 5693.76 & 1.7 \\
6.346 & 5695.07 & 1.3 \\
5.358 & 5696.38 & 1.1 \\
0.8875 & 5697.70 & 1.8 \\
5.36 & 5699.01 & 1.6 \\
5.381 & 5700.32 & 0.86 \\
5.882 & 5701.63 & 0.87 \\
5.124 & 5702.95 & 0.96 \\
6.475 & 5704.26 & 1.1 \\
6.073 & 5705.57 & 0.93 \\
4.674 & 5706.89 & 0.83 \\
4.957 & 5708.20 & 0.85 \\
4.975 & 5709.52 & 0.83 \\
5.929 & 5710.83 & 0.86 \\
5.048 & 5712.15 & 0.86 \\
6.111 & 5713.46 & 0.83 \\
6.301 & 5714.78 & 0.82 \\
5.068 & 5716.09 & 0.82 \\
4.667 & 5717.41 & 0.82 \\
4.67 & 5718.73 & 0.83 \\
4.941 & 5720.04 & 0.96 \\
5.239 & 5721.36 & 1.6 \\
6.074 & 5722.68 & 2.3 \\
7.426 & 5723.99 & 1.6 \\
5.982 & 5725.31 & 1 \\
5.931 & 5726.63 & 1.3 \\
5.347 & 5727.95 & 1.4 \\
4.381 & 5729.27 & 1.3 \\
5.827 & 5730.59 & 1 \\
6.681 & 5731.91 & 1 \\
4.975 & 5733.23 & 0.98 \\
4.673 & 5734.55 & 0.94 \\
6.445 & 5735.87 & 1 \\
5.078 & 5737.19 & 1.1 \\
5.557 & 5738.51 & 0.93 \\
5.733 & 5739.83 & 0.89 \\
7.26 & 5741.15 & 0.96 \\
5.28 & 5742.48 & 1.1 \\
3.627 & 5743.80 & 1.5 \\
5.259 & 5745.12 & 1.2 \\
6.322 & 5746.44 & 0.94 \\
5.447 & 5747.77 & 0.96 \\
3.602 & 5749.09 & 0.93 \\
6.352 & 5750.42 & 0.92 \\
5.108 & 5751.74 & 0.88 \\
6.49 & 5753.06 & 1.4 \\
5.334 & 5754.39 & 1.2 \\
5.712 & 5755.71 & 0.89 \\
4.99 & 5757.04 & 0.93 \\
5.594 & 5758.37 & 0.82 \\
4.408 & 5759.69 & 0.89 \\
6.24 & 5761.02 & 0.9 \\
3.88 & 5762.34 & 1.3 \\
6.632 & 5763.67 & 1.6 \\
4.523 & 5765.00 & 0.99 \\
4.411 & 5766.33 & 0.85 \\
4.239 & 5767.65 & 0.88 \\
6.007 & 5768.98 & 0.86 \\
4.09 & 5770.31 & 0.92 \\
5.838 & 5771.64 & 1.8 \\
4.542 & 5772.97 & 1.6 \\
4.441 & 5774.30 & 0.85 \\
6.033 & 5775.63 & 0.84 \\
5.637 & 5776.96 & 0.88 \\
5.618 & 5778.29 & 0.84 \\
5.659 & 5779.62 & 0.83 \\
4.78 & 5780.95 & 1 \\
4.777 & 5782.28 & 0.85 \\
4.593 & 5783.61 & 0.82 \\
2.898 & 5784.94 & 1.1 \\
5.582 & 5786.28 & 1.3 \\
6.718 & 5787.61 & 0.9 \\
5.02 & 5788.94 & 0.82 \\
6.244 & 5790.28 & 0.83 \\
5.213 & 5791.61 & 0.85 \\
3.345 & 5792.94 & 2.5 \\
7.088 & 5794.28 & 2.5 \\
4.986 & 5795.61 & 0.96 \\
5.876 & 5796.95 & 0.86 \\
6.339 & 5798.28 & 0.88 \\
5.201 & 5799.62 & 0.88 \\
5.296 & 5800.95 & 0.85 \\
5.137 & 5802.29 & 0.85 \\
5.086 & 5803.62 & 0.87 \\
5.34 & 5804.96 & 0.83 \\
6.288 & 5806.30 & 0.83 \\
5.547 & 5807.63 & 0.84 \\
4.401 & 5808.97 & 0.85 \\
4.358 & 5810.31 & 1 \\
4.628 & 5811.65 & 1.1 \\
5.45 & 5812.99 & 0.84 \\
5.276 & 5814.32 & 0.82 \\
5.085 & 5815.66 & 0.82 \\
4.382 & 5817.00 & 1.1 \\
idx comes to -0.07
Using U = 1.1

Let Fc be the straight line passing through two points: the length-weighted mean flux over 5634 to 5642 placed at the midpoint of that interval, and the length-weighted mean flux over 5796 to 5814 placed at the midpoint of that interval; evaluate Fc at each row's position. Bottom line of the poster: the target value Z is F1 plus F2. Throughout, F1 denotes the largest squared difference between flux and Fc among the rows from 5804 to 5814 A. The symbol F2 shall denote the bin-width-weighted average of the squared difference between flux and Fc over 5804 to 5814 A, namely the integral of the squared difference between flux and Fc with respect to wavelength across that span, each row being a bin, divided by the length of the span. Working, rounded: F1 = 1.0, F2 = 0.4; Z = 1.4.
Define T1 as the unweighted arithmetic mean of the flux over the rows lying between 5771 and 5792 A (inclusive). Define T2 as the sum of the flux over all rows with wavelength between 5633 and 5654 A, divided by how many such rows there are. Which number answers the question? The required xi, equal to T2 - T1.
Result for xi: -0.20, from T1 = 5.22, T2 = 5.0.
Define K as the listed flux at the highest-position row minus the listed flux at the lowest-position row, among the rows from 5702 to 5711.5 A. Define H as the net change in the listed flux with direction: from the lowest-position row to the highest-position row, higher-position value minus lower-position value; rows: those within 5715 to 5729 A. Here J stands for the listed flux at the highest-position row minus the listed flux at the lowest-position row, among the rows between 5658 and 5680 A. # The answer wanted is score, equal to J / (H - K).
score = -3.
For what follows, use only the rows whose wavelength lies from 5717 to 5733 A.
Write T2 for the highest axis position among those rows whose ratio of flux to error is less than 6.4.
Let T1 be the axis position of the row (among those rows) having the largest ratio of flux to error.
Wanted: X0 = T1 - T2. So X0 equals 1.3 A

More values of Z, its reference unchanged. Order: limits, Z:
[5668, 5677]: 2.2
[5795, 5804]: 1.4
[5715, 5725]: 6.5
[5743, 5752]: 3.5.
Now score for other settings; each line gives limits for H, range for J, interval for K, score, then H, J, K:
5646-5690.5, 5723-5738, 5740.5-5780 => 9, -1.9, -2.3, -1.6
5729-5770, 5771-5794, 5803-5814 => -2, 1.6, -2.5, 0.4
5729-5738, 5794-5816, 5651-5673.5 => -6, 0.7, -2.0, 0.3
